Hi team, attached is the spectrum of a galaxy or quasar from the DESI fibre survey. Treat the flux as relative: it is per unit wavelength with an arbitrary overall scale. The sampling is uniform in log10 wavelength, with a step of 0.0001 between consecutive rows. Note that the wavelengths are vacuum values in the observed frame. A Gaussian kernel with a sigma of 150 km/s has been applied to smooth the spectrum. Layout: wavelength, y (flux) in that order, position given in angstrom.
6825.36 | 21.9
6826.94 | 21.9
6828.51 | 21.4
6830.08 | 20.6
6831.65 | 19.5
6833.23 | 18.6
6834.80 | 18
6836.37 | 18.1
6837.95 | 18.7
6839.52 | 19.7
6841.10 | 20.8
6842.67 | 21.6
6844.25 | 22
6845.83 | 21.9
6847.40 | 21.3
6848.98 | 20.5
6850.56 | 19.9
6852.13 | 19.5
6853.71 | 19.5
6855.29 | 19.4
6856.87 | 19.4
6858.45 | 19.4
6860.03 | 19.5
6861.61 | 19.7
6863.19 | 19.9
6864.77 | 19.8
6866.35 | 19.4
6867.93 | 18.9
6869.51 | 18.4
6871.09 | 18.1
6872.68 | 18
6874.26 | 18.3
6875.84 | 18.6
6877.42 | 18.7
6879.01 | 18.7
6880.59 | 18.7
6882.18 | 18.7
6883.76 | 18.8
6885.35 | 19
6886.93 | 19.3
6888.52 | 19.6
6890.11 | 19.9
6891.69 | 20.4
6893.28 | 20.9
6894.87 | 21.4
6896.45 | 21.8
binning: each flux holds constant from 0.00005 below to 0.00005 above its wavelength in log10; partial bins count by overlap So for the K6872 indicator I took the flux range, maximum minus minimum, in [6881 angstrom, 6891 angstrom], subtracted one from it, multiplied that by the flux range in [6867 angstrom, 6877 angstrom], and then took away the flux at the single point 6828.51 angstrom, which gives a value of -21.2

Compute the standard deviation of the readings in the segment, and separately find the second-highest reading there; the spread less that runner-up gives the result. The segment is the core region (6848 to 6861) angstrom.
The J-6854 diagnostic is -19.5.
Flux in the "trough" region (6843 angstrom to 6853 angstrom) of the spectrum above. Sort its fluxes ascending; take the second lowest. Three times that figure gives 60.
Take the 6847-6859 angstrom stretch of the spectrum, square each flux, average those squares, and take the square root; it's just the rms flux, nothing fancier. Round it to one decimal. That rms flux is 19.9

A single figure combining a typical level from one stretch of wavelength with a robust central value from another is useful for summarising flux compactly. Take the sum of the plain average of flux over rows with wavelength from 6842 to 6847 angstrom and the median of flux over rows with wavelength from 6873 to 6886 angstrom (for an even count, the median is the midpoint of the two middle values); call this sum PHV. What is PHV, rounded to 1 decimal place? 40.5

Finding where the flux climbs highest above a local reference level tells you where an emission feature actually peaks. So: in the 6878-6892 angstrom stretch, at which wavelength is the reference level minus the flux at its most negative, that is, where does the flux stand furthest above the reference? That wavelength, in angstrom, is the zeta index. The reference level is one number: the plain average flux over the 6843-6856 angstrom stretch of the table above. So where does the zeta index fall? 6891.69 angstrom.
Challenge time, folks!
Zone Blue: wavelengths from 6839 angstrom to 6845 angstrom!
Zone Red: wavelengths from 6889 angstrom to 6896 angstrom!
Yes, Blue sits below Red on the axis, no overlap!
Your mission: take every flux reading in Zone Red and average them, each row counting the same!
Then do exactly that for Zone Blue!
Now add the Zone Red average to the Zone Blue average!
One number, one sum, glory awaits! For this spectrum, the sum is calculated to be 41.7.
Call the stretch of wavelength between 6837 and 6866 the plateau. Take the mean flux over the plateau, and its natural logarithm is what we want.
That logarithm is 3.00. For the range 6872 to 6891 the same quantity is 2.94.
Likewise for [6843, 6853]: 3.04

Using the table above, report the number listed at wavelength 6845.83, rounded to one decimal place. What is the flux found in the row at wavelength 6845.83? 21.9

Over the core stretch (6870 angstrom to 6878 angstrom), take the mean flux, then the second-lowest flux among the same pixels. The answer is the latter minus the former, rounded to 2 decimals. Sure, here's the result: -0.24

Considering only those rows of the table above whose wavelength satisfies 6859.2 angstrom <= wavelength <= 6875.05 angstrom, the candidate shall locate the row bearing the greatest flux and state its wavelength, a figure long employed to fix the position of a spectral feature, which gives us 6863.19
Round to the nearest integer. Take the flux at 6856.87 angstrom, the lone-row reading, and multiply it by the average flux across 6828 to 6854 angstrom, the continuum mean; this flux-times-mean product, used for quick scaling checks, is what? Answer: 390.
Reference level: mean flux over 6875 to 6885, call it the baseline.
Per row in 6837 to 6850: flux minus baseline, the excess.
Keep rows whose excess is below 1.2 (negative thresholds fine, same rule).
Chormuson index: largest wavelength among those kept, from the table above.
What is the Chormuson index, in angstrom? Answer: 6839.52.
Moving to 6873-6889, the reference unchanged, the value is 6888.52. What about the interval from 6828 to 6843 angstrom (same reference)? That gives 6839.52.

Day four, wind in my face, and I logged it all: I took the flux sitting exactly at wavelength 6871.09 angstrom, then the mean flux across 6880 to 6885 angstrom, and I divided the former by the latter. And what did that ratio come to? 0.966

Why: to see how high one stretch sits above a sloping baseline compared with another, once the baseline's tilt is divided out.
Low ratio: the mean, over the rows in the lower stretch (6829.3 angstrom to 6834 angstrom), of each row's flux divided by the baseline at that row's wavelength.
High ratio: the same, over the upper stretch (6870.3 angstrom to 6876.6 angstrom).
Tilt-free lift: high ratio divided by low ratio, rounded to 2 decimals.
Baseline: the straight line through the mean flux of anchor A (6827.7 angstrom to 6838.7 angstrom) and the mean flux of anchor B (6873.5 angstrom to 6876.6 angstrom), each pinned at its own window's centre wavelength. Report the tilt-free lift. 0.97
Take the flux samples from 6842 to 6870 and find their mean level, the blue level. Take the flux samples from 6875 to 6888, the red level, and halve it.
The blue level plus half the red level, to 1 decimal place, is 29.4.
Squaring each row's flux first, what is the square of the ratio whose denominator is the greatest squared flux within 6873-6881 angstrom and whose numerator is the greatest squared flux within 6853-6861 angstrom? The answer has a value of 1.2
